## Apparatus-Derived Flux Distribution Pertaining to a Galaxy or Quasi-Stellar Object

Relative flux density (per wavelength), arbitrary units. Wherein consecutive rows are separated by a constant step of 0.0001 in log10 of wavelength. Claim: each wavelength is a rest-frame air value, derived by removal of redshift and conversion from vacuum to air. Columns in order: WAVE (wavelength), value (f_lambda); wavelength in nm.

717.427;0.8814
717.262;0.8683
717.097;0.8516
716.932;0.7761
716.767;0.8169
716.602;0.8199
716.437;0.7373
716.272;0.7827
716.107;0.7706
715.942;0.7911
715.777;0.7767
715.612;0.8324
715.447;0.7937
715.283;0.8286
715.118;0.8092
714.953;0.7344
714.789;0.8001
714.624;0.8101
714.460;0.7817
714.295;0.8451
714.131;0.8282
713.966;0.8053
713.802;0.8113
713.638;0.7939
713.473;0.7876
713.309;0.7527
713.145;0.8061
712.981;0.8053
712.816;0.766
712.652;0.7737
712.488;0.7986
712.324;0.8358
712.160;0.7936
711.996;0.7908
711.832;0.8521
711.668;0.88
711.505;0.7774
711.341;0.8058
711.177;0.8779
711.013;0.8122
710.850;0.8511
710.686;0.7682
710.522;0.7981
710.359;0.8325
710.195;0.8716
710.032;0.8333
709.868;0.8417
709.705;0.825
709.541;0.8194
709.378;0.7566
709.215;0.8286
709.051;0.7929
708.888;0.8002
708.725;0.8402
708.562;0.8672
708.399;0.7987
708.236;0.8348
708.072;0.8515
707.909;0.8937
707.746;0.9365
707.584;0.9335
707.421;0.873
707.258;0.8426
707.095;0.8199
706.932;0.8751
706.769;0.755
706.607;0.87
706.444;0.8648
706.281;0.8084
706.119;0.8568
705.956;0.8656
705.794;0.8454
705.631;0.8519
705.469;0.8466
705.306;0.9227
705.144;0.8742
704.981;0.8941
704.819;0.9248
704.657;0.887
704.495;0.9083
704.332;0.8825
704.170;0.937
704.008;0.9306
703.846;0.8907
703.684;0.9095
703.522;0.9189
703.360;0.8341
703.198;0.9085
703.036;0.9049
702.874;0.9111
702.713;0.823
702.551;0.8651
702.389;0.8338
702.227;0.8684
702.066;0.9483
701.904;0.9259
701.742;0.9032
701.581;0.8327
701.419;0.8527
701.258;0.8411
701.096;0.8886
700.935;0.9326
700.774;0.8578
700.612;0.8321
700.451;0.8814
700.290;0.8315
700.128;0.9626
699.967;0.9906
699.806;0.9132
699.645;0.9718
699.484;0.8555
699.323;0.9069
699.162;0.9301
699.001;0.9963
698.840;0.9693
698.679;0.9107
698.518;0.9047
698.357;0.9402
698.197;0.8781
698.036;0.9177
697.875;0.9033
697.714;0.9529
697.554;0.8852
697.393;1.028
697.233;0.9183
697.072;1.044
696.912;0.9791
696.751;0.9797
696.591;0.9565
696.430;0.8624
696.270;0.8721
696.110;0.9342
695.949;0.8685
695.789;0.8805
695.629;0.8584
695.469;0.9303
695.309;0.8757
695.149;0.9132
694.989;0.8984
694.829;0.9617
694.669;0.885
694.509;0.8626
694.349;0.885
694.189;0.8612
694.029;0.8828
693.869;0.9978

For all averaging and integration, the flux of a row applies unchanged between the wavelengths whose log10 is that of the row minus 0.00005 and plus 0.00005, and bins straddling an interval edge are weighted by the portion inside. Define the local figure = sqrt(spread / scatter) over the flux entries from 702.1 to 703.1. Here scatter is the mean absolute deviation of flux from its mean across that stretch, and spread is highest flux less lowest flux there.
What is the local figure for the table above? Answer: 1.8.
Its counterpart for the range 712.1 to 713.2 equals 2.1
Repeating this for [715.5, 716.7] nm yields 2.0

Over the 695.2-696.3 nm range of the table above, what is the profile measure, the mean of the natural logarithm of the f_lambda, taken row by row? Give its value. -0.12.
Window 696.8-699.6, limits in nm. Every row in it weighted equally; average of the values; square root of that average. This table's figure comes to 0.968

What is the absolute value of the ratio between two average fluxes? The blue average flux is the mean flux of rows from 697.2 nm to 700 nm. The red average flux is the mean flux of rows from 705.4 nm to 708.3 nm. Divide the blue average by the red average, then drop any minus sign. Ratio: 1.09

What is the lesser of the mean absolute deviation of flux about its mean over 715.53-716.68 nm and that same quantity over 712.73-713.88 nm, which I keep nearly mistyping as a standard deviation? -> 0.0173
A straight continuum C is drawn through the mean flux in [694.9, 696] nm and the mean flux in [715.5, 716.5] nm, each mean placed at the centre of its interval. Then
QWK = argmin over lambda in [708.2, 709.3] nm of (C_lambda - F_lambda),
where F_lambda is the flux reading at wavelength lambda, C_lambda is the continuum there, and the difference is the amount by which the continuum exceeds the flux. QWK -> 708.562 nm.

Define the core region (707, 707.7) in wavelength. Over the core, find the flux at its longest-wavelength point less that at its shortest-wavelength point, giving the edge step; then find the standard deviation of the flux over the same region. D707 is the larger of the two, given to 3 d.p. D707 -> 0.114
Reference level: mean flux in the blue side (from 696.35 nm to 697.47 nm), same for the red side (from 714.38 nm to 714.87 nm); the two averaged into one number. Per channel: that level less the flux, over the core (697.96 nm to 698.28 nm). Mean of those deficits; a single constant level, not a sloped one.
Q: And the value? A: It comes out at -0.02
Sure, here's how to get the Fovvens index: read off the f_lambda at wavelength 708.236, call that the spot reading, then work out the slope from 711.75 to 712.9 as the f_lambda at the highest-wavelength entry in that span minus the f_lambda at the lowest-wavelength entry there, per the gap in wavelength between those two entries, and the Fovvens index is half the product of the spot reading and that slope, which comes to -0.037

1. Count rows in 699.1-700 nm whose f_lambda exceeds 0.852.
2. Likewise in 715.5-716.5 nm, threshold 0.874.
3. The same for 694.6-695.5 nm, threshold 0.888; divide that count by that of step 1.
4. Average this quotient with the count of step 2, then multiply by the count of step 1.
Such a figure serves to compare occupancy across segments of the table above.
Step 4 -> 2.00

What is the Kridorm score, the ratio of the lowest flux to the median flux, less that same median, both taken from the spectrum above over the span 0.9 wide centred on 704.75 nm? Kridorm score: 0.09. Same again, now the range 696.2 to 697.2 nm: -0.08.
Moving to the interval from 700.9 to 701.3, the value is 0.06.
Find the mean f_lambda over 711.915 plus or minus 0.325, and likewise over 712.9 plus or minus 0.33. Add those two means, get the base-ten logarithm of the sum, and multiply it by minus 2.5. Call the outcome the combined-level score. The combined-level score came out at -0.52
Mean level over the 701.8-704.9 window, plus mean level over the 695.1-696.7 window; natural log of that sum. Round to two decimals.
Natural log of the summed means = 0.58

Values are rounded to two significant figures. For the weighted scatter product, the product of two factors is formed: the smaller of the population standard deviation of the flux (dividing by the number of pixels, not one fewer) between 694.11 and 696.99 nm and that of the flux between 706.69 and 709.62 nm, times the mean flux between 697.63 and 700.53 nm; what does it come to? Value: 0.038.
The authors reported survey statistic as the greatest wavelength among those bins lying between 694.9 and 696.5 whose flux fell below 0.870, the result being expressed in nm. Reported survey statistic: 696.430 nm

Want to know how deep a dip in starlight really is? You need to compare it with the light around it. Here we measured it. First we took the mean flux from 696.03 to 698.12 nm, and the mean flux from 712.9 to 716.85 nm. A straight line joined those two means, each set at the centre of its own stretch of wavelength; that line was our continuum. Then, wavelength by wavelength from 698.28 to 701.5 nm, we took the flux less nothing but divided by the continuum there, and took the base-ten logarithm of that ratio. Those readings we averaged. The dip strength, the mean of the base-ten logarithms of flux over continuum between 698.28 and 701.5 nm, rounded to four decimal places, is -0.0053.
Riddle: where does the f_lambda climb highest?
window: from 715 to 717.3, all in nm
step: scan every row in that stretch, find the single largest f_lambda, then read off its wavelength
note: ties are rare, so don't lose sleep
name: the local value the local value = 717.262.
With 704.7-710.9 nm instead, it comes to 707.746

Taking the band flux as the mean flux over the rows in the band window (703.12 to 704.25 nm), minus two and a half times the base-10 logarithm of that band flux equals 0.109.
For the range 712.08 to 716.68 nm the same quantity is 0.249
